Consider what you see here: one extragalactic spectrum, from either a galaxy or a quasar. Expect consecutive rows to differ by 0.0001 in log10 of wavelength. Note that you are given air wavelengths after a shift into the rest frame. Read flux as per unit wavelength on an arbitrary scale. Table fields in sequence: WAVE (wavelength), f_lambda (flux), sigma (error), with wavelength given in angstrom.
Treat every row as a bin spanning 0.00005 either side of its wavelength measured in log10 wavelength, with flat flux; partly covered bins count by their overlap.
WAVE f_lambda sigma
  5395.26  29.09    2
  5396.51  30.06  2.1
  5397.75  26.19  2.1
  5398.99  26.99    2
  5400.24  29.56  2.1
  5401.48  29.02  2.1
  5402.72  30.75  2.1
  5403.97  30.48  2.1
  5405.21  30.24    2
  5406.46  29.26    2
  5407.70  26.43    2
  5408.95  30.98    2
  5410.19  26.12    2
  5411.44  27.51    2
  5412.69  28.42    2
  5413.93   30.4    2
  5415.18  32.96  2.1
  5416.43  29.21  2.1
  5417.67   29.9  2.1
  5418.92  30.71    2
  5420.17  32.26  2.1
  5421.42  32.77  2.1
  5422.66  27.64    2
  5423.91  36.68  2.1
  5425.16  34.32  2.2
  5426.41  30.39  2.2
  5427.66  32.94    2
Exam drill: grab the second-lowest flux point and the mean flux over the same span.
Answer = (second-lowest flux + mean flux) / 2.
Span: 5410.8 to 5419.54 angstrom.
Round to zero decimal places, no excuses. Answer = 29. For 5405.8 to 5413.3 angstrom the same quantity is 27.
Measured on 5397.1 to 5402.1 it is 27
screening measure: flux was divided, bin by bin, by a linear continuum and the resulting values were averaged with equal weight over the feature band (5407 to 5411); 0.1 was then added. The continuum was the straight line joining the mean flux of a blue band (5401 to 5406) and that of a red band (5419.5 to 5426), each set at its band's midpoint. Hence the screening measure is 1.00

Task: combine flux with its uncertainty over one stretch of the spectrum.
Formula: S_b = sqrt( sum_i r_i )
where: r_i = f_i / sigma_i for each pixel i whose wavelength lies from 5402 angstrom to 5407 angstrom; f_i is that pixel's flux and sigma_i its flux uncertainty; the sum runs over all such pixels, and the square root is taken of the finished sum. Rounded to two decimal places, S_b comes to 7.68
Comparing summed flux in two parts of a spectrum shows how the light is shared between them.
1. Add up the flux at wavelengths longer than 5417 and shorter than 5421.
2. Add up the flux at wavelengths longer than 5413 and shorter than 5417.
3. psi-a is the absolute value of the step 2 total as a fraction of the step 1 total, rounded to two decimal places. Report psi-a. 1.00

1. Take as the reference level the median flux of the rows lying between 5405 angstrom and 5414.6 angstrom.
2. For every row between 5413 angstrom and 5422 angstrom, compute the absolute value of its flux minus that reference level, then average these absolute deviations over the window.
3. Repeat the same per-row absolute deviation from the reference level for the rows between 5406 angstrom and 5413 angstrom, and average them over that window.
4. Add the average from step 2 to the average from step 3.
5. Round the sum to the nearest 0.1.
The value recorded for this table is 3.9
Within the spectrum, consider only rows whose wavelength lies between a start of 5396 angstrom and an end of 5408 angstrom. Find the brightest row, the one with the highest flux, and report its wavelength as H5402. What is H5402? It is 5402.72 angstrom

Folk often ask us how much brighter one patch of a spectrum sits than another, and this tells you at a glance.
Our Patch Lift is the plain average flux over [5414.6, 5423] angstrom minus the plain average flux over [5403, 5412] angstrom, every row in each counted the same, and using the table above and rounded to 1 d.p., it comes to 2.1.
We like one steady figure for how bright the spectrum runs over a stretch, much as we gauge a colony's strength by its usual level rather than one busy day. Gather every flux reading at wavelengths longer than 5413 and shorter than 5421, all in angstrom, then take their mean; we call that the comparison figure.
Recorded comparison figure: 30.9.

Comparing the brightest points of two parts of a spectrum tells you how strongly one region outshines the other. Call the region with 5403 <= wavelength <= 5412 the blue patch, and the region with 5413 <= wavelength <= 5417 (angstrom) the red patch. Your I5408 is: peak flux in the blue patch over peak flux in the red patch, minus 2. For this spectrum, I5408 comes -1.06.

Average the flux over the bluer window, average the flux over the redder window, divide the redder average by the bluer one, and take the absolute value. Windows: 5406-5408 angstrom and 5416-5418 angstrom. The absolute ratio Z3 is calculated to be 1.06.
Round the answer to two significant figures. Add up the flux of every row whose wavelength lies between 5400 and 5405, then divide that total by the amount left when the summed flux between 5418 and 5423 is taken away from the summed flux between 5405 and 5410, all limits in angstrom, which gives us -19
